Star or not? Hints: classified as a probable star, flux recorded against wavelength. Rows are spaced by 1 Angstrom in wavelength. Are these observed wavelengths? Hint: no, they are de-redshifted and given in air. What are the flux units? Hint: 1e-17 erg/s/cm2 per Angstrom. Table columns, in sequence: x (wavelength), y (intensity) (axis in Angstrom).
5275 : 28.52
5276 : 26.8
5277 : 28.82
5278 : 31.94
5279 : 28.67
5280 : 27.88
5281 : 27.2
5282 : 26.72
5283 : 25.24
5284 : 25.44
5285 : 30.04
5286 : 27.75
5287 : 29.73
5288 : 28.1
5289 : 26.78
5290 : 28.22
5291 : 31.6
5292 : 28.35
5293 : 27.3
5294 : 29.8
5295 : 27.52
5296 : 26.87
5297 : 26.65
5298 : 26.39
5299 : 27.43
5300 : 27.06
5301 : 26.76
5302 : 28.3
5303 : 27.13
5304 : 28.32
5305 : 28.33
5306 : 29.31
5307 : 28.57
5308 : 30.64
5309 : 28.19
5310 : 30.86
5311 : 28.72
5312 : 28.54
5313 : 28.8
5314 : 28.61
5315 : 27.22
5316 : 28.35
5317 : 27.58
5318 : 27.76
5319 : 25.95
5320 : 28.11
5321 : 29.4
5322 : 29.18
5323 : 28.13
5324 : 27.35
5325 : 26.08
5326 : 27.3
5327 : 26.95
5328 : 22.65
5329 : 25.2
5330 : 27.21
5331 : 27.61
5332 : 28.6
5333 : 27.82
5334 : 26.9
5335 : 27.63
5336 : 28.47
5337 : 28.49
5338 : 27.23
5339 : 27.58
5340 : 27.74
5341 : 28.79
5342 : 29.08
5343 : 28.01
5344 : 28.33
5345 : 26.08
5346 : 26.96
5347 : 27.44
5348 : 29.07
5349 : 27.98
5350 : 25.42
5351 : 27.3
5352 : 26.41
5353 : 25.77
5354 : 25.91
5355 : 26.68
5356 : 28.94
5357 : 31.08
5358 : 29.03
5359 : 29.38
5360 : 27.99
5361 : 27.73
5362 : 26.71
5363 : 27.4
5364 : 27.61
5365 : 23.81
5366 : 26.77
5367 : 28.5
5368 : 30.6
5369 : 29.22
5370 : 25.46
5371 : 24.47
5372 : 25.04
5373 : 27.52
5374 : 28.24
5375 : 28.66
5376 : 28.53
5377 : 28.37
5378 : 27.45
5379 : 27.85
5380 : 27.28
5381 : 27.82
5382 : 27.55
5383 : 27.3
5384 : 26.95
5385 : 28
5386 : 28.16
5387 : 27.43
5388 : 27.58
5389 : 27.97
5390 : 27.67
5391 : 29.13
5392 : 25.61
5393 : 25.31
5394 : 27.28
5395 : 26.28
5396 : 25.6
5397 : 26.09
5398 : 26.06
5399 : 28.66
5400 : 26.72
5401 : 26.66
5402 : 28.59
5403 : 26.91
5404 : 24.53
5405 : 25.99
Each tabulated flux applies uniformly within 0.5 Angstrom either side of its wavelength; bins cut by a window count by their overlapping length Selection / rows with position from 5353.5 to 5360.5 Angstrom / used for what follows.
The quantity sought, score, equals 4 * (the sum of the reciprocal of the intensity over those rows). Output 1.0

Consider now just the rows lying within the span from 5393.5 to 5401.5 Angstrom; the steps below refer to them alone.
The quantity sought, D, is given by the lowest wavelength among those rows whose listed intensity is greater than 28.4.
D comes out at 5399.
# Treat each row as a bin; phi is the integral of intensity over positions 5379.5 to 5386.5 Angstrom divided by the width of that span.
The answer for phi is 27.6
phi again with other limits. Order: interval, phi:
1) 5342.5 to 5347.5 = 27.4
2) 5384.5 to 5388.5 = 27.8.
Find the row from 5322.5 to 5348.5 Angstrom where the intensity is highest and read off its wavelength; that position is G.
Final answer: 5342 Angstrom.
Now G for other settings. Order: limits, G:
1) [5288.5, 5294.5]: 5291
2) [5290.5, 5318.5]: 5291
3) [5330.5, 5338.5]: 5332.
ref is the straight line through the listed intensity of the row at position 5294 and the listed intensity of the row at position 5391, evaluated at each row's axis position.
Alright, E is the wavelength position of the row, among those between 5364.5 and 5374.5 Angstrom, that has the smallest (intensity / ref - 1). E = 5365 Angstrom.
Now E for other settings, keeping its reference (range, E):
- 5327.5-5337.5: 5328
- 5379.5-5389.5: 5384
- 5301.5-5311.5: 5303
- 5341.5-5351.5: 5350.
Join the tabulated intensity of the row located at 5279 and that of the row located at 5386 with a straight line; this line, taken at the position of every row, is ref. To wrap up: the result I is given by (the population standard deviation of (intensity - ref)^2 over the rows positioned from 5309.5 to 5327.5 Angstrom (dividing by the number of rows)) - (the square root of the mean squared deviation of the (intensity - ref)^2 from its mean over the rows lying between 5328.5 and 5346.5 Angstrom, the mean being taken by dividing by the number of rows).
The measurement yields -0.5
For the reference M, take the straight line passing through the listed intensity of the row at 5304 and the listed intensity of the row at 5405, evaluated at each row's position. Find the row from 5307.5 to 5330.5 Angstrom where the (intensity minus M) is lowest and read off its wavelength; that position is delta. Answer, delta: 5328 Angstrom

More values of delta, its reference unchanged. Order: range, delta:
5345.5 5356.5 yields 5350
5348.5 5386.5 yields 5365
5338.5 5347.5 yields 5345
